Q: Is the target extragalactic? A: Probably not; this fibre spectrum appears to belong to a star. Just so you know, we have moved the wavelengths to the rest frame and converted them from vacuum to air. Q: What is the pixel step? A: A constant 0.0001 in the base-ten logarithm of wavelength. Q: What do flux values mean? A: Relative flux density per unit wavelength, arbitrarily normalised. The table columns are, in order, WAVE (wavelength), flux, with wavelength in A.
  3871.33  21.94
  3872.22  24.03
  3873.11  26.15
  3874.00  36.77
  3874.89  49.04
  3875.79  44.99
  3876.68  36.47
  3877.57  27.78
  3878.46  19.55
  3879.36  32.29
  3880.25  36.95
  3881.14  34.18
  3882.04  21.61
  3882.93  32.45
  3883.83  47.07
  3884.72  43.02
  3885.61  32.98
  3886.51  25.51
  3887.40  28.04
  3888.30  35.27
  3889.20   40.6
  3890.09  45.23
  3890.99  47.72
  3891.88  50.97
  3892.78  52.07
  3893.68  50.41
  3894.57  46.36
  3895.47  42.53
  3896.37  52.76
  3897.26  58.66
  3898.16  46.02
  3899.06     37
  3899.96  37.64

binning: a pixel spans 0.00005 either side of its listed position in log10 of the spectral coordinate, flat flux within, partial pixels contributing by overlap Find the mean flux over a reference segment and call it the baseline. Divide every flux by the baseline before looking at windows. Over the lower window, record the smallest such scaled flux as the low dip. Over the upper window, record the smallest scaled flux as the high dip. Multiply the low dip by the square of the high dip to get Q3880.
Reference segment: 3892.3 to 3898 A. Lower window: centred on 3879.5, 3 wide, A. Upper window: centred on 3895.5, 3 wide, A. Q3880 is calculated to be 0.28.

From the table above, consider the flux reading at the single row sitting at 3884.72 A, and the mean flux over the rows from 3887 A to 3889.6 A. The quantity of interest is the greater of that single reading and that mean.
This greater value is 43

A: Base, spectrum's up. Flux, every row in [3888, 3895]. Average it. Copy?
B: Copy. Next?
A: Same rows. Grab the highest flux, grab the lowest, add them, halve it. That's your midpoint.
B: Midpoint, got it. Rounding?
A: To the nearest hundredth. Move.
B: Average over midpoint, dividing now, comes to 1.06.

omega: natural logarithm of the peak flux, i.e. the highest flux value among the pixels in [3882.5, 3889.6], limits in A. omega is 3.85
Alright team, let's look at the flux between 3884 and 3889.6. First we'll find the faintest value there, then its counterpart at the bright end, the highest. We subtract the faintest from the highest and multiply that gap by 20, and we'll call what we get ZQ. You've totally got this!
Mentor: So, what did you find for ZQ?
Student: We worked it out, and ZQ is 350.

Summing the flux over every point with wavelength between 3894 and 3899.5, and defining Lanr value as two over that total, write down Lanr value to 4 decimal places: 0.0071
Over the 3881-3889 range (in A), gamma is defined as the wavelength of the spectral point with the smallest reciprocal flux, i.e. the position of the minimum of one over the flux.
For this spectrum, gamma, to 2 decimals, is 3883.83 A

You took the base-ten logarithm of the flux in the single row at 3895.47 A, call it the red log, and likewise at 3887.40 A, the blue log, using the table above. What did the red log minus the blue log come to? 0.2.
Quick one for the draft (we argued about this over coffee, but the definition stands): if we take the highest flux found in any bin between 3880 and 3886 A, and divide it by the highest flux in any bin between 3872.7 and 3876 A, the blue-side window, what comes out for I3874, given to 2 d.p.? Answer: 0.96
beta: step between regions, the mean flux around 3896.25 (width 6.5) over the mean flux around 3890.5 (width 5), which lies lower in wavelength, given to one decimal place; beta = 1.1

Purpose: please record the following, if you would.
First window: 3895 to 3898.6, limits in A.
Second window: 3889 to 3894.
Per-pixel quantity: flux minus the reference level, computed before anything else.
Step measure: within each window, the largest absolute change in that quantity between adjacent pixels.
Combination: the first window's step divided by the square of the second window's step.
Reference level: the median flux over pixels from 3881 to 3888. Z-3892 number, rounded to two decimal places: 0.59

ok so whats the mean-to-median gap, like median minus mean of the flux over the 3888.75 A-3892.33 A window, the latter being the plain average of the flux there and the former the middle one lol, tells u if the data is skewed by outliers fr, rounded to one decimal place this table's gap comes 0.3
